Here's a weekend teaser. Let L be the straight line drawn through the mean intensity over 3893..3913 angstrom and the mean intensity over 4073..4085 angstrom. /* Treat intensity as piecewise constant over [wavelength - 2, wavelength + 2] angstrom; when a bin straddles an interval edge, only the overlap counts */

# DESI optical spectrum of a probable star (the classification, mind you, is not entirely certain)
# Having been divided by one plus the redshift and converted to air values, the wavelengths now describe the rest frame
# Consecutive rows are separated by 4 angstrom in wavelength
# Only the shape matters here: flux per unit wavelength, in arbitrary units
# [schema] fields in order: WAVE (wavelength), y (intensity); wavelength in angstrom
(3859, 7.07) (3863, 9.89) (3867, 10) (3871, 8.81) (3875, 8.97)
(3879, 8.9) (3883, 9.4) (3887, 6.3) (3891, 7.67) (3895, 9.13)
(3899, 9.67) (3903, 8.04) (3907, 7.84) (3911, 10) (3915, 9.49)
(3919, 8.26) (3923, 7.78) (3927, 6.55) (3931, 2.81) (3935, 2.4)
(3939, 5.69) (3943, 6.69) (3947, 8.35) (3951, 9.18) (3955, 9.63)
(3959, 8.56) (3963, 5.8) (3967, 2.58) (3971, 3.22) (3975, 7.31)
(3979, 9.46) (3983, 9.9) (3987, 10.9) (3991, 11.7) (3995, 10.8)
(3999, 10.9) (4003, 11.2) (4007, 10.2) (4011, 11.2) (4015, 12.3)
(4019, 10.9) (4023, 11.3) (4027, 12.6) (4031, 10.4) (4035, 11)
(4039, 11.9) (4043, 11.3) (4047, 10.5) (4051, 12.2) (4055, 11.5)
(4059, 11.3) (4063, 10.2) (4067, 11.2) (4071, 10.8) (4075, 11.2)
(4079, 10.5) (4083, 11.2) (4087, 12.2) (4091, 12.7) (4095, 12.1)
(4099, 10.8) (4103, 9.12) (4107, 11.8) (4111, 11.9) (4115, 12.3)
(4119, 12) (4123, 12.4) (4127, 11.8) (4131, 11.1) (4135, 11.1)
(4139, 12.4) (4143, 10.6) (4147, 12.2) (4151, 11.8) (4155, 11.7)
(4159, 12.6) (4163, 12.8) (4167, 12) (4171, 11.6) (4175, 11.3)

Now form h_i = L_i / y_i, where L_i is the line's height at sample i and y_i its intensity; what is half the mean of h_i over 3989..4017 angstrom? 0.45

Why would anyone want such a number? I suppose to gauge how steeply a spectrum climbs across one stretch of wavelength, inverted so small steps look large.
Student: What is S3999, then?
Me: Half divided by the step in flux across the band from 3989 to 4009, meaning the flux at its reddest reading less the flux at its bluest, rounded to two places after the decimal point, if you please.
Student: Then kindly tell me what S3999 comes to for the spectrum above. -0.33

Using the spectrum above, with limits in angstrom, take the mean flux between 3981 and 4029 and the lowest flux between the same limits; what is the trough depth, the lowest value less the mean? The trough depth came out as -1.3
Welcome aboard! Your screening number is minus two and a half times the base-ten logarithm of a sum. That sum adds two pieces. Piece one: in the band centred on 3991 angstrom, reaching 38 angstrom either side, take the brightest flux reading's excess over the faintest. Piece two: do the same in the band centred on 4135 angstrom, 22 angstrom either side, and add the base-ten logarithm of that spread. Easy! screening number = -2.53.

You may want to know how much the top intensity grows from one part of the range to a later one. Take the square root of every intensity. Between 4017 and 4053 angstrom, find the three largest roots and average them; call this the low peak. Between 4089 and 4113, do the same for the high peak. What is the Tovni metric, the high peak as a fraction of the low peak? 1.00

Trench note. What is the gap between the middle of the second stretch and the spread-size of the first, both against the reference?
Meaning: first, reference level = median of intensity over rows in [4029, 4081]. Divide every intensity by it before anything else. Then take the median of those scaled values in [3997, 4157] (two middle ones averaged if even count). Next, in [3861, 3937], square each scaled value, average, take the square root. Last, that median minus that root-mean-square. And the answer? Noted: 0.27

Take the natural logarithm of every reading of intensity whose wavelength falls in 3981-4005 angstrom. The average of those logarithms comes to 2.39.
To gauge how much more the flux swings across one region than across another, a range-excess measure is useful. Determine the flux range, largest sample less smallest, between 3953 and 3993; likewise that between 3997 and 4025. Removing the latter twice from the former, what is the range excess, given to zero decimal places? 5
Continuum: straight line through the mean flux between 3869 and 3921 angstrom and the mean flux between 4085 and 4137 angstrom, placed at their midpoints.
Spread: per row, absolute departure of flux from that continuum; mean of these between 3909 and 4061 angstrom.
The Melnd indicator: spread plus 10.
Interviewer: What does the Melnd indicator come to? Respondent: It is 11.7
